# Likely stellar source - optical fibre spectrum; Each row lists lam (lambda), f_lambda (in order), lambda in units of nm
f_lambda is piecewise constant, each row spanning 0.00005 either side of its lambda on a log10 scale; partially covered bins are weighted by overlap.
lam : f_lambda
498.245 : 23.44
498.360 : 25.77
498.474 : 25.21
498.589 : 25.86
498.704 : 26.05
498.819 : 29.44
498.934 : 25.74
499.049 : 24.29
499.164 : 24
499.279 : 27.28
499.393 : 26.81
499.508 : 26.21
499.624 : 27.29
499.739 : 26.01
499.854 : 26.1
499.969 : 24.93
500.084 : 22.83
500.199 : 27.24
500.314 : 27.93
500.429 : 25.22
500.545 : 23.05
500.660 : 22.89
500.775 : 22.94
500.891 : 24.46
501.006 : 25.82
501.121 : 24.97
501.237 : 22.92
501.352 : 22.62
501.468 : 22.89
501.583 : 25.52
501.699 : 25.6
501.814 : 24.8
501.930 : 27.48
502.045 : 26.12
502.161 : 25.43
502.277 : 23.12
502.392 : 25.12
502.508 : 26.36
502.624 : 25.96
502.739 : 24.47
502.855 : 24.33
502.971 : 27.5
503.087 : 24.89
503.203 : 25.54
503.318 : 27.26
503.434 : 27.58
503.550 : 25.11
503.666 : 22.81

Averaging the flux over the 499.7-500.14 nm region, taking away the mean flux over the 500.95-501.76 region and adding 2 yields 2.6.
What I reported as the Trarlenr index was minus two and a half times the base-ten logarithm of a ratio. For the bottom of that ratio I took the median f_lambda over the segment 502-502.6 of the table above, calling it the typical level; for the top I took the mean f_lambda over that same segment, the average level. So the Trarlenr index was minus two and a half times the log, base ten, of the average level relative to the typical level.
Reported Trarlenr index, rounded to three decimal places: 0.009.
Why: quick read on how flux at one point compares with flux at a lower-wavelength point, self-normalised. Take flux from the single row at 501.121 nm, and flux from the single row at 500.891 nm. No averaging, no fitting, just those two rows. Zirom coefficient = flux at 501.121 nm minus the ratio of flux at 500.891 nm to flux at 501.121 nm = 24.0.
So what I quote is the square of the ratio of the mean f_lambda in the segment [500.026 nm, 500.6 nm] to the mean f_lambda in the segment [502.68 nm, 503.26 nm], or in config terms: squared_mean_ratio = 0.99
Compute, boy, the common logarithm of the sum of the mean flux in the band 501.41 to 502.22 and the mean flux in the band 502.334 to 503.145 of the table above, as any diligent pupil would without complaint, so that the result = 1.71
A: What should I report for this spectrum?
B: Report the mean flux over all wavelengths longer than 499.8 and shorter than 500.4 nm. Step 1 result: 25.8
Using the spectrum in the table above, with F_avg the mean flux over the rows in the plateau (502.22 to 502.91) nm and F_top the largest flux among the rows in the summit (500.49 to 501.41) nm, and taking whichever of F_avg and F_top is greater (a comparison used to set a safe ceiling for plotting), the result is 25.8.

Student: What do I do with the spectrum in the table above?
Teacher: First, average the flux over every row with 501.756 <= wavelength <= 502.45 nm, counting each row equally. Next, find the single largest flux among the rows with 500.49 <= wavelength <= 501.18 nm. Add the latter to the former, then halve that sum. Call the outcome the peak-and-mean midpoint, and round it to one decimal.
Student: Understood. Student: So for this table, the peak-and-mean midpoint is 25.6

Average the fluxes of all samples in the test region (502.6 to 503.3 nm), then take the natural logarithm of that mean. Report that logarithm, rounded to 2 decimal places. 3.24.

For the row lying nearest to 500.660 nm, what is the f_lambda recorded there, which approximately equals 22.89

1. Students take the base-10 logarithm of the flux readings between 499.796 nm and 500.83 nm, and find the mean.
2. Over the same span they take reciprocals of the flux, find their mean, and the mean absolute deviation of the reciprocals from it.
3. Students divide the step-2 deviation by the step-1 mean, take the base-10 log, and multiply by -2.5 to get 6.78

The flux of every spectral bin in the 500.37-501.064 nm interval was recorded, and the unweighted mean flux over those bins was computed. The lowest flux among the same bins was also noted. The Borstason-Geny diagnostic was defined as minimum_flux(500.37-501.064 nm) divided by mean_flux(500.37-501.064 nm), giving 0.95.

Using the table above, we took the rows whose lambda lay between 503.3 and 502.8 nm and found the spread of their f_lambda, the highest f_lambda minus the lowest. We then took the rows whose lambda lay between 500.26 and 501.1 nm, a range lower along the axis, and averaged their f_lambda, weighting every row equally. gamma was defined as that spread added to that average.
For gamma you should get 27.8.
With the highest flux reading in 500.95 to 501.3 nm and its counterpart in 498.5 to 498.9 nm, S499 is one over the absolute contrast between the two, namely 0.28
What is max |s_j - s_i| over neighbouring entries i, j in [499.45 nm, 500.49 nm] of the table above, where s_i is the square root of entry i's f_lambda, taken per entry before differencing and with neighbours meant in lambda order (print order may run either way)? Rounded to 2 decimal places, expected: 0.44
